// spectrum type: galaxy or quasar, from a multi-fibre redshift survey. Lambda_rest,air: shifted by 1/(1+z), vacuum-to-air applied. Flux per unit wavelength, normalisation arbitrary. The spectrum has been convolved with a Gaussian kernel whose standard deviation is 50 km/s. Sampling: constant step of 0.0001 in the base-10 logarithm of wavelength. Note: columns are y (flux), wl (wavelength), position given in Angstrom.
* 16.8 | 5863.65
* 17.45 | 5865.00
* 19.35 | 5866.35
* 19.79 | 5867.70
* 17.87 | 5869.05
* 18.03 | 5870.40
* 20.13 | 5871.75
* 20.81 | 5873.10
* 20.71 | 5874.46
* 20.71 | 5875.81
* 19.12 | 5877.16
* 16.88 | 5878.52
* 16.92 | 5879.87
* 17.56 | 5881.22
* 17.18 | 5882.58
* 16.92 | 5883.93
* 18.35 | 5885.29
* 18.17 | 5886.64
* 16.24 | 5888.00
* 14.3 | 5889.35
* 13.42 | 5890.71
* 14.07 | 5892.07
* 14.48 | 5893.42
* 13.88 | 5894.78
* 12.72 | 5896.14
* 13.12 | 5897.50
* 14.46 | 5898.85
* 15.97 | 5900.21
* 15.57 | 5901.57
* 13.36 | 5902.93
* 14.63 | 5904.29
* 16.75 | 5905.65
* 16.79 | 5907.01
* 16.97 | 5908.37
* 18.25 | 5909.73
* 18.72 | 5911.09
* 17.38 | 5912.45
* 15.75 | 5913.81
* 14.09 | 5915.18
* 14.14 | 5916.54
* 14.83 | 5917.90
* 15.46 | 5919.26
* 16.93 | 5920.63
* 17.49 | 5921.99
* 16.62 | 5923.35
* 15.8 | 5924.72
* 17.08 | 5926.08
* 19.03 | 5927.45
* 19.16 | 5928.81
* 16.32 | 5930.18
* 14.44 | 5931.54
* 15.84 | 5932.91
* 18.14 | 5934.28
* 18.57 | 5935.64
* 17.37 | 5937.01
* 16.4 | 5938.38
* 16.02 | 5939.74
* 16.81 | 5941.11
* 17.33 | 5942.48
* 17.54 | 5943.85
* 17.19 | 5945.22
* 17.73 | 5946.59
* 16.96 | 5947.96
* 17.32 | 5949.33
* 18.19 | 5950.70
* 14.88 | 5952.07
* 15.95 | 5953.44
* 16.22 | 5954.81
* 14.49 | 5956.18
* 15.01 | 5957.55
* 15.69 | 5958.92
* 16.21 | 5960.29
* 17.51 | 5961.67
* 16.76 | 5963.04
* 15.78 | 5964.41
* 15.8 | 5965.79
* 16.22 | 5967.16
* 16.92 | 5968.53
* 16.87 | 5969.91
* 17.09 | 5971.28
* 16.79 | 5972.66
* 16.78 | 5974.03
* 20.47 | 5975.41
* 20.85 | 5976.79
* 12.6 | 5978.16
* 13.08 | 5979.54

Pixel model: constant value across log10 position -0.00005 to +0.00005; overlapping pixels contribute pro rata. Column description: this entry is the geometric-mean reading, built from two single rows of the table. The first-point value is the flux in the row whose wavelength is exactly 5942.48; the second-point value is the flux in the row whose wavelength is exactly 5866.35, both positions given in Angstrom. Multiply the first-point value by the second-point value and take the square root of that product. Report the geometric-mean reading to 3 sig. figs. 18.3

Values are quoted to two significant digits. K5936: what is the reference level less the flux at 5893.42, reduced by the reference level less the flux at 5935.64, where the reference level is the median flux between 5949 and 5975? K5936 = 4.1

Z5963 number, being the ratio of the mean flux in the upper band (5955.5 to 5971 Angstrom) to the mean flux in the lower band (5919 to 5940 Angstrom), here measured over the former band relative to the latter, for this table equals 0.95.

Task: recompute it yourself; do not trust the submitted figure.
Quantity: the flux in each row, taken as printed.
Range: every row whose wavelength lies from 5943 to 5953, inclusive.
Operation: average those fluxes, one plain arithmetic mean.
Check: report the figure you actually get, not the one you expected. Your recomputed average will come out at 17.1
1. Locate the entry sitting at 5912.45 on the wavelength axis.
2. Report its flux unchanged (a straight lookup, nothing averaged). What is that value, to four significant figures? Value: 17.38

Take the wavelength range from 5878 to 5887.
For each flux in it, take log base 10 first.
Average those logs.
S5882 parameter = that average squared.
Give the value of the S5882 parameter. 1.54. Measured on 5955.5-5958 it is 1.37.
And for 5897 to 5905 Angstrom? 1.35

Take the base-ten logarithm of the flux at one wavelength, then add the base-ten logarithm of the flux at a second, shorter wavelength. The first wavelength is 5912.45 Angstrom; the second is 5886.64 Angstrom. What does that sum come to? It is 2.50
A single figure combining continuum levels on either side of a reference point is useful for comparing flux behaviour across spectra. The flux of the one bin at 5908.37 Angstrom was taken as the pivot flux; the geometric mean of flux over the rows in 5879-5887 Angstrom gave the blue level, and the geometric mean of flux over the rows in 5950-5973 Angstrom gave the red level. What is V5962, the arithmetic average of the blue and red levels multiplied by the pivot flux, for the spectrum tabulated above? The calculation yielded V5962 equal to 286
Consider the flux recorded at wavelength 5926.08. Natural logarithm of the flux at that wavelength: 2.84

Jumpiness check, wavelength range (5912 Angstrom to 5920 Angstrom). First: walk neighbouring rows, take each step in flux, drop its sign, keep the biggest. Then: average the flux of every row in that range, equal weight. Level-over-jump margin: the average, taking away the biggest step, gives 13.6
